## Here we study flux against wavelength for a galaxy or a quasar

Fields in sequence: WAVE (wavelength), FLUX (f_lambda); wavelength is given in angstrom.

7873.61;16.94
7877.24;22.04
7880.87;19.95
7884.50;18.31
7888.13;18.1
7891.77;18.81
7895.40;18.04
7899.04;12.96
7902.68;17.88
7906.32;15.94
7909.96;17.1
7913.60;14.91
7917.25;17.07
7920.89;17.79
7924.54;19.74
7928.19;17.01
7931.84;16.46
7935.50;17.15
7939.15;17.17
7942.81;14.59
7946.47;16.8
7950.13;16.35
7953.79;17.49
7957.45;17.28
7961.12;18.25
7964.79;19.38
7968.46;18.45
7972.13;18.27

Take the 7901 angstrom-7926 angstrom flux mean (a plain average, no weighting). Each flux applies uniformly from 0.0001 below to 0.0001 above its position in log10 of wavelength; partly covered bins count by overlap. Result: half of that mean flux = 8.6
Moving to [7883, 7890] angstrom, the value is 9.1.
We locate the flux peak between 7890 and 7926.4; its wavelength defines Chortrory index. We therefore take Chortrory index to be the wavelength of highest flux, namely 7924.54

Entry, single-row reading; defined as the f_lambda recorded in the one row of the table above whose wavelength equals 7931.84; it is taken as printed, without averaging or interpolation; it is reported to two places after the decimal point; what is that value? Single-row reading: 16.46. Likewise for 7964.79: 19.38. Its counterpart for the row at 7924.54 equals 19.74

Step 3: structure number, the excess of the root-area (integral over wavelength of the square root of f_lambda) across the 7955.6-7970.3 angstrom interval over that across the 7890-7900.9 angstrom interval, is 19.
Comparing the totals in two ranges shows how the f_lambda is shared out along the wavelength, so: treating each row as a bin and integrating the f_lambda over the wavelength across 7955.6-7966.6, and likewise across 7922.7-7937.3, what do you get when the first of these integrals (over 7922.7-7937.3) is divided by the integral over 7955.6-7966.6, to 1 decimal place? 1.3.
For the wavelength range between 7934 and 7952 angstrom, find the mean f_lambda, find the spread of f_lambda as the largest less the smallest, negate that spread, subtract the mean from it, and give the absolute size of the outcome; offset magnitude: 19.0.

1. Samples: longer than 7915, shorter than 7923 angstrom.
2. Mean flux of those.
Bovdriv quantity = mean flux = 17.4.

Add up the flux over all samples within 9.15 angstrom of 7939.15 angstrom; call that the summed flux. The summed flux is 82.2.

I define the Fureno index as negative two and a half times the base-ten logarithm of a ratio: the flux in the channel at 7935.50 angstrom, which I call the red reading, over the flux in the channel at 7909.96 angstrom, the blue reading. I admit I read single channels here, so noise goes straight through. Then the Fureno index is 0.00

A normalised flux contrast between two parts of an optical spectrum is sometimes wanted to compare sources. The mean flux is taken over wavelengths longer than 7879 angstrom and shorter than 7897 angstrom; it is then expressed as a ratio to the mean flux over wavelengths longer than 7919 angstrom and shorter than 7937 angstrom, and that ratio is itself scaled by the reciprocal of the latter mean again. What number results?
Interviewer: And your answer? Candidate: 0.0600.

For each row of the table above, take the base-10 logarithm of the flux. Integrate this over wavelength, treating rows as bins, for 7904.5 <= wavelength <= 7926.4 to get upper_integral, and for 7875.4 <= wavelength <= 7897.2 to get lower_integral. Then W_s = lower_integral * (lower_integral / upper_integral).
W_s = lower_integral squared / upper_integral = 29.0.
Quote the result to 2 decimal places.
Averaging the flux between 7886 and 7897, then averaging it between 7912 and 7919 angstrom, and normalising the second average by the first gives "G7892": 0.87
